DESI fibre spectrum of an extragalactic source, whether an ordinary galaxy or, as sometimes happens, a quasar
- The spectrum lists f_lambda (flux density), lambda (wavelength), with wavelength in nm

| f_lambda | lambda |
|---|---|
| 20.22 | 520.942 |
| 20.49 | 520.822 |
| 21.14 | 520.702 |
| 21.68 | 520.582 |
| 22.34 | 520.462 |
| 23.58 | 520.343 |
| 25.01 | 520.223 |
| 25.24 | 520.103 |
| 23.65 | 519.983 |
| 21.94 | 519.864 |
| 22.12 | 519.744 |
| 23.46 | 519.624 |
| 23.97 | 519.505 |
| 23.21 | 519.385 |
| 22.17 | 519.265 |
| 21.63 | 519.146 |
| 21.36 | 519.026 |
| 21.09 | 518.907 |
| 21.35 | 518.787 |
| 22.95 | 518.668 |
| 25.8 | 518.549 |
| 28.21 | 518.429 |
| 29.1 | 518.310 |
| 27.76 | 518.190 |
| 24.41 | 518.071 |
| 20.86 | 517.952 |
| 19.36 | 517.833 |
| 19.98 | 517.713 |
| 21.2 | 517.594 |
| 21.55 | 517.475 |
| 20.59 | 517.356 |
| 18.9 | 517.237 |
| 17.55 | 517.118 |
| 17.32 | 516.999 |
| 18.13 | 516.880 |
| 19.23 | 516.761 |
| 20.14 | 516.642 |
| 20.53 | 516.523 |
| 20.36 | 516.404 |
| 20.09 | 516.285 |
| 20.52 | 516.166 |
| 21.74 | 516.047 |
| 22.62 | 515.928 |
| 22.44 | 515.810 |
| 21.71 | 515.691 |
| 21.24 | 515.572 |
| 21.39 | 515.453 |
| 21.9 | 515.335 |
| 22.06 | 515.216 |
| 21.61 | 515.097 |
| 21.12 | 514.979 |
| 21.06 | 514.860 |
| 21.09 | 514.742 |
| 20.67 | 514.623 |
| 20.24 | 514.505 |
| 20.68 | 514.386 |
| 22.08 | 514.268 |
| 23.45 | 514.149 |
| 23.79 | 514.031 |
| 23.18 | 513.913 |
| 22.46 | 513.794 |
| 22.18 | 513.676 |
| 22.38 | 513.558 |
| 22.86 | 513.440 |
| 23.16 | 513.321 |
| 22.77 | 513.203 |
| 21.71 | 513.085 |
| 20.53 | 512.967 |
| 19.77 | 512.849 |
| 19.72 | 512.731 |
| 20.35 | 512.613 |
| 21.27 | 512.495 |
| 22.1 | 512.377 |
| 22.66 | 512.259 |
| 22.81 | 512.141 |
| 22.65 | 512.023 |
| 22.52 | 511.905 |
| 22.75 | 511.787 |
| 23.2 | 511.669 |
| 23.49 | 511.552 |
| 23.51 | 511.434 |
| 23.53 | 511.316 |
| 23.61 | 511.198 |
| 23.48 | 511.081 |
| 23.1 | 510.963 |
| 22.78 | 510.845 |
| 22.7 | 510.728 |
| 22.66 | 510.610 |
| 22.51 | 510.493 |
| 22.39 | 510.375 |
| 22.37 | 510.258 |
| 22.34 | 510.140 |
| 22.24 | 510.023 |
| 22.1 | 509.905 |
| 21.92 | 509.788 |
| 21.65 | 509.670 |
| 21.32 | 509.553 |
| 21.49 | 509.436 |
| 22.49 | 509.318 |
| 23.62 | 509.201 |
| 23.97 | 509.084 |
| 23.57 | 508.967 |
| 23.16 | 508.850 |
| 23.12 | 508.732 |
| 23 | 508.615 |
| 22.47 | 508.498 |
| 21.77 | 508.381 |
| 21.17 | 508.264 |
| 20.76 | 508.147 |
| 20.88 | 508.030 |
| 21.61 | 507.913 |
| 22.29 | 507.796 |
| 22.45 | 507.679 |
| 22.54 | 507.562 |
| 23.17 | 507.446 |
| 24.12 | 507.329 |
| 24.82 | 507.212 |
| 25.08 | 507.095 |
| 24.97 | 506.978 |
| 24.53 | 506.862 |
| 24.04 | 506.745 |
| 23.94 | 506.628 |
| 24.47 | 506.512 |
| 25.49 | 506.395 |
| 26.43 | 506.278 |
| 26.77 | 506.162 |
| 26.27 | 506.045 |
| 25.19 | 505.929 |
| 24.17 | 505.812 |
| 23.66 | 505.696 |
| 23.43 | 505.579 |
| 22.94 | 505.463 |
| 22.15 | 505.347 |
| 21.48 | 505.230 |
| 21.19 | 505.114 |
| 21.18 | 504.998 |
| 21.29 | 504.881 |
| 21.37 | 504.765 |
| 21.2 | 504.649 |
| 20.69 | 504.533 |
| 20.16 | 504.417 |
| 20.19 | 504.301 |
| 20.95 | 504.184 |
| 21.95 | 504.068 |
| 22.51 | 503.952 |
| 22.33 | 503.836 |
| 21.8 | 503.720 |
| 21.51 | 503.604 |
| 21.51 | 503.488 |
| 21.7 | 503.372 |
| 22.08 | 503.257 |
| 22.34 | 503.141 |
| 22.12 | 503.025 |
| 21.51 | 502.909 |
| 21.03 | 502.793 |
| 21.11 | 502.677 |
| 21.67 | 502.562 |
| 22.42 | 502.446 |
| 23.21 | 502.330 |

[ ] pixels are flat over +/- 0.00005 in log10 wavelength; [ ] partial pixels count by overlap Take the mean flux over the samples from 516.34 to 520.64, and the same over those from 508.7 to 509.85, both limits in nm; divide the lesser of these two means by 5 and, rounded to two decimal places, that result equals 4.43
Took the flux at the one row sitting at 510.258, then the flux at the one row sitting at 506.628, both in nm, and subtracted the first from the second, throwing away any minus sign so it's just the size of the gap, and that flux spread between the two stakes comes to 1.6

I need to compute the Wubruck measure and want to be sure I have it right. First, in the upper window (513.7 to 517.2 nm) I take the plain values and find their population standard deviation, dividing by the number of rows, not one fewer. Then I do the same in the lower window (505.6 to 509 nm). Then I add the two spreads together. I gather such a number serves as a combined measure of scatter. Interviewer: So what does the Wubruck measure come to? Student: 3.2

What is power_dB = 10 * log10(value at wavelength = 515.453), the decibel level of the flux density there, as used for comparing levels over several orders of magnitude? 13.3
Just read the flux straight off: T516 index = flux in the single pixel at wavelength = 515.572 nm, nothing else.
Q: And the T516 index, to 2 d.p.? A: 21.24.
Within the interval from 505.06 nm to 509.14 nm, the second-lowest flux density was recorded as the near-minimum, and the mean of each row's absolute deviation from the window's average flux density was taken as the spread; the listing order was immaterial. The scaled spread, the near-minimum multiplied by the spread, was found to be 27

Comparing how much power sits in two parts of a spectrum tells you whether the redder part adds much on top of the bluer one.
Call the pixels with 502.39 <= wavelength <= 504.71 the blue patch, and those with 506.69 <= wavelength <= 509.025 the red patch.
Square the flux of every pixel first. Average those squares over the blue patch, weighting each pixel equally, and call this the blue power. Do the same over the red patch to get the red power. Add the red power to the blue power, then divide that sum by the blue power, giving 2.14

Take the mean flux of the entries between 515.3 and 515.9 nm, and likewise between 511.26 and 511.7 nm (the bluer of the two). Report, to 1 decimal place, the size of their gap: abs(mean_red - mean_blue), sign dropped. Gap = 1.7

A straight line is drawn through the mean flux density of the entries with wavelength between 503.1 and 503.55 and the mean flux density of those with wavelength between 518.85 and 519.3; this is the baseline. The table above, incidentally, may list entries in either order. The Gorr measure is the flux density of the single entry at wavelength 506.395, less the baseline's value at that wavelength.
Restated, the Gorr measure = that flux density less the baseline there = 3.6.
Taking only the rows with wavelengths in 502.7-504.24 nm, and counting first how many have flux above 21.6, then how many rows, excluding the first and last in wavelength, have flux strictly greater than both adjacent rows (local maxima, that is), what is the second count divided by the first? 0.25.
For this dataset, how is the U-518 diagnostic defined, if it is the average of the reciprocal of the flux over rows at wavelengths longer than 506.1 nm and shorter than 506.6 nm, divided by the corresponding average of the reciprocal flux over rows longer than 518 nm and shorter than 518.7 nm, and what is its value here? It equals 1.02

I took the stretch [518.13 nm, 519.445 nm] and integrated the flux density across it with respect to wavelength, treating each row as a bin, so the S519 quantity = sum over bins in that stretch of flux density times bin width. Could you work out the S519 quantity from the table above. 31.6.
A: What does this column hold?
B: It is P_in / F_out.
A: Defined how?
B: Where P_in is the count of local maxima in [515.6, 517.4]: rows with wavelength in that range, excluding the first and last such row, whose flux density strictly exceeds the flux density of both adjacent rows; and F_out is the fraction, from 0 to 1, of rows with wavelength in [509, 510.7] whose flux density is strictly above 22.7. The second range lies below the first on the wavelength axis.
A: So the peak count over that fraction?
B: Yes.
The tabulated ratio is 14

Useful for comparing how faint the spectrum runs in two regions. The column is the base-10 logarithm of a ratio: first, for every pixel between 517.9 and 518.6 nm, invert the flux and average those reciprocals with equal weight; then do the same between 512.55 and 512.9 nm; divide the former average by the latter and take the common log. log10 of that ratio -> -0.11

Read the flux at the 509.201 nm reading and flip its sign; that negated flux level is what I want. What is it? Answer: -23.6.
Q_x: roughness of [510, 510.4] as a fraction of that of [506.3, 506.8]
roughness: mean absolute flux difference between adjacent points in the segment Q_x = 0.1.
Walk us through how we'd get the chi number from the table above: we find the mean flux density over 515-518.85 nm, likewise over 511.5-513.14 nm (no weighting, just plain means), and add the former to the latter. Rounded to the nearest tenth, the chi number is 43.5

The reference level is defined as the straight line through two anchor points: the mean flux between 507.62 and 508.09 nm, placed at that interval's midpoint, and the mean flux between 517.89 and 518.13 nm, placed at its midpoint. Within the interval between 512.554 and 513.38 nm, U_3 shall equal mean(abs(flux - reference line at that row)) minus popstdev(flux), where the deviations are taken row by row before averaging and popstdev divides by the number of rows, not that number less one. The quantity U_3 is 0.18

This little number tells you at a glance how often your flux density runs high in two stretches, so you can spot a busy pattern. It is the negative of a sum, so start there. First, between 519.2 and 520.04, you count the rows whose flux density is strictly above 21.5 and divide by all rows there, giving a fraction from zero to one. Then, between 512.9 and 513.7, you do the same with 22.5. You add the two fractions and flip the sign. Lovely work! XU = -1.43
